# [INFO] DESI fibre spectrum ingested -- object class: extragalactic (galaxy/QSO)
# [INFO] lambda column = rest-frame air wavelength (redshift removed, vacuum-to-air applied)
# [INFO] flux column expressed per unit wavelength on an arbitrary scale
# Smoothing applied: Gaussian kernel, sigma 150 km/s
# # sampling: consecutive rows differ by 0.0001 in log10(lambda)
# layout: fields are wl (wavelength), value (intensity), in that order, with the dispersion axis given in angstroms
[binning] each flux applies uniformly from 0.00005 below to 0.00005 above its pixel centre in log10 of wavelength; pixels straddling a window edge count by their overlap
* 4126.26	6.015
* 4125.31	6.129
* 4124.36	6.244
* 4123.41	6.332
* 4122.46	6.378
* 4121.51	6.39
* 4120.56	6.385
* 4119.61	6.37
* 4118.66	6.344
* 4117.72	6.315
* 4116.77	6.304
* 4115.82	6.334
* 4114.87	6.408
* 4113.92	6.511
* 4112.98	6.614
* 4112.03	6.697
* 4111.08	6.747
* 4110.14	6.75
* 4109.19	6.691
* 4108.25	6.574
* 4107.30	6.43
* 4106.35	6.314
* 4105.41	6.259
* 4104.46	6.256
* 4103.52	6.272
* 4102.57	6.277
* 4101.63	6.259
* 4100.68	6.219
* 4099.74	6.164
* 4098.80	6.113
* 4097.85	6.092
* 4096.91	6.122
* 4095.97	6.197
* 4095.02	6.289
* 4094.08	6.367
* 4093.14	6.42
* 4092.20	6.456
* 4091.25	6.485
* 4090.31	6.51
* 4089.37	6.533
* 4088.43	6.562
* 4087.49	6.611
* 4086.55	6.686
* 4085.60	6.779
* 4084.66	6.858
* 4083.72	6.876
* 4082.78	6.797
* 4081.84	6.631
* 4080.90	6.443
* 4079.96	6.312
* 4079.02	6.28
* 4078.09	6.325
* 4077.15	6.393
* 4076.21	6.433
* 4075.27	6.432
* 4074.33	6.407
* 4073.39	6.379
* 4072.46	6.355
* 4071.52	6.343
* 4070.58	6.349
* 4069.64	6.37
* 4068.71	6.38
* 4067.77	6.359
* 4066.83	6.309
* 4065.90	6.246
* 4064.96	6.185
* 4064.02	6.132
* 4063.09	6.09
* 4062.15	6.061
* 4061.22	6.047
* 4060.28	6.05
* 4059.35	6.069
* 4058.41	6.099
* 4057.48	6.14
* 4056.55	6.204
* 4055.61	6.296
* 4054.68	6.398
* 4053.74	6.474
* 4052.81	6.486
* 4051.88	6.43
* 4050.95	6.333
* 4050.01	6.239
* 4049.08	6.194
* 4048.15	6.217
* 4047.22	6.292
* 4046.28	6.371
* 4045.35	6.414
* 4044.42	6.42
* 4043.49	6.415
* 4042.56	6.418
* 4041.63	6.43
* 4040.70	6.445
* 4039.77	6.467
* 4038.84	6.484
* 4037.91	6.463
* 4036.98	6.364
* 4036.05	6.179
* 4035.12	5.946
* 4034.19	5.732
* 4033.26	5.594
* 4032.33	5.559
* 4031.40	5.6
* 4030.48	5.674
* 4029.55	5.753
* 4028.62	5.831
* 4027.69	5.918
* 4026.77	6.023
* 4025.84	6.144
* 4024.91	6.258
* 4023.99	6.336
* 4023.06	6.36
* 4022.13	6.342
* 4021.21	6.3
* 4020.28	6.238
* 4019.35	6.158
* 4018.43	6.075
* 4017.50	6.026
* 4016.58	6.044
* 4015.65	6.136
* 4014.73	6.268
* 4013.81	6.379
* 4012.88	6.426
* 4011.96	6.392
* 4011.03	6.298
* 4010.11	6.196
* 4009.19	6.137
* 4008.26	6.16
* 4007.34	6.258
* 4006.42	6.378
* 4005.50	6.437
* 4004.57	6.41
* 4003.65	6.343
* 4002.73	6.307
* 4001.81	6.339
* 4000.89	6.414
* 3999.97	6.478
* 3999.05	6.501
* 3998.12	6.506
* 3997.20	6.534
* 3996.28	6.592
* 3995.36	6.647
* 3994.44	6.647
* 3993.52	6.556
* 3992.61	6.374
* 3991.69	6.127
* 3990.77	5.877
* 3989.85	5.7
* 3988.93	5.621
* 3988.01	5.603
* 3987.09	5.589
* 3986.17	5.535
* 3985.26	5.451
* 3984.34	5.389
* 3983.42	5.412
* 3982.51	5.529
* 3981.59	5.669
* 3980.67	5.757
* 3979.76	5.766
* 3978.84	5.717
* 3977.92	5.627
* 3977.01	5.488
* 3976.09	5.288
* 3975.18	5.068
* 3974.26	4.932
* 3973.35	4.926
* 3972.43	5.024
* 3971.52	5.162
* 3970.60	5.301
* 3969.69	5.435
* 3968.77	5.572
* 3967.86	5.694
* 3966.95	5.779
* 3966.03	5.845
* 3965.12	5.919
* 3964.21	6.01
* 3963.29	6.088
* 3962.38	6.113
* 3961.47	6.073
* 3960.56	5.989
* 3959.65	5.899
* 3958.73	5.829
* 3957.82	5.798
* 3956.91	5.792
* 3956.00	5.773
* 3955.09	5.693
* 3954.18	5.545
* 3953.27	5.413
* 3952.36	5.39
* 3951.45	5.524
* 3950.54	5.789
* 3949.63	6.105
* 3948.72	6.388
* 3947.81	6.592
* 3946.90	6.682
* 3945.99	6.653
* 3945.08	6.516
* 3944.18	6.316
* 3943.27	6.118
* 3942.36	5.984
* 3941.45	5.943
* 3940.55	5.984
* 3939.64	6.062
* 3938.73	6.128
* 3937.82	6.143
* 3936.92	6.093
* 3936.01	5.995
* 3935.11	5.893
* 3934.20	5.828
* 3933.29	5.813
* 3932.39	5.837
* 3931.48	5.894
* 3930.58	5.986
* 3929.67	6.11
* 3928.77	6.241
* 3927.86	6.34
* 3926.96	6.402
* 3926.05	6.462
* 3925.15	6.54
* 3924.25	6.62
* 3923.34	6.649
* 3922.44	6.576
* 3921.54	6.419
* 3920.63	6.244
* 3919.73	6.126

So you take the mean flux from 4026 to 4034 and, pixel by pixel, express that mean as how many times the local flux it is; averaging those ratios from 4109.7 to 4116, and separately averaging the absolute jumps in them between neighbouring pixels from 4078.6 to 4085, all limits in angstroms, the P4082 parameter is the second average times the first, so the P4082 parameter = 0.0119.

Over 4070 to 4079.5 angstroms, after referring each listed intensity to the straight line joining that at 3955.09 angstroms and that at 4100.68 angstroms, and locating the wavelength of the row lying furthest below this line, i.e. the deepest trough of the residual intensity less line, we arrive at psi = 4079.02 angstroms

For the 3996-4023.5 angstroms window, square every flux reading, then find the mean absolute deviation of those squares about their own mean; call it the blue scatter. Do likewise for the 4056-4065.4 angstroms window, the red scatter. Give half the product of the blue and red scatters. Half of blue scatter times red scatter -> 0.4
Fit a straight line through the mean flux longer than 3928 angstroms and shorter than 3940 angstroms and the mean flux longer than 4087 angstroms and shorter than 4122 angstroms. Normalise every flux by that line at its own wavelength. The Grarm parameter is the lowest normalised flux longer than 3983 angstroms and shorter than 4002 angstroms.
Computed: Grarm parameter 0.88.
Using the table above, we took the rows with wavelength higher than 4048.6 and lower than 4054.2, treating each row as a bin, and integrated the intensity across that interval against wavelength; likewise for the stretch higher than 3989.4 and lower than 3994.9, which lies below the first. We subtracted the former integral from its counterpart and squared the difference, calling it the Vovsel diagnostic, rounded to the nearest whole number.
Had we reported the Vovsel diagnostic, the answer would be 2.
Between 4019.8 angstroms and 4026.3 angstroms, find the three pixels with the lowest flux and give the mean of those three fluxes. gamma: 6.21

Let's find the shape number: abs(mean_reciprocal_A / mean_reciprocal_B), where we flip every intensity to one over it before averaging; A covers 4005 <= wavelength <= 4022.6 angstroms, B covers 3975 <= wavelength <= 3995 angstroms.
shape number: 0.91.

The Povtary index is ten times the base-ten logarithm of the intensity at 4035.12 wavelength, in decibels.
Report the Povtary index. 7.74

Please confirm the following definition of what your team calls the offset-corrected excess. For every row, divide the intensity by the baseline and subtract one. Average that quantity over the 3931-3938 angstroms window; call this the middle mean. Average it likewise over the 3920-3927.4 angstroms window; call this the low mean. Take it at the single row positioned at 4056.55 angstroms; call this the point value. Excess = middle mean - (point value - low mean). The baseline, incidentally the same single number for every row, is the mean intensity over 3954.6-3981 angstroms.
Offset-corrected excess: 0.10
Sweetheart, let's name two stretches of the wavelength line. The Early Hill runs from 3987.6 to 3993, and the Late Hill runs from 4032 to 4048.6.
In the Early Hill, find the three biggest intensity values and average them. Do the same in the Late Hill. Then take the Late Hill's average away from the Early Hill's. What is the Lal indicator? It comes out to -0.35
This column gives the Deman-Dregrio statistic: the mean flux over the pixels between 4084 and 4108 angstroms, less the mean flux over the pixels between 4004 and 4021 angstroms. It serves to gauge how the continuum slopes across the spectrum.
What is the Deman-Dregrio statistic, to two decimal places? 0.14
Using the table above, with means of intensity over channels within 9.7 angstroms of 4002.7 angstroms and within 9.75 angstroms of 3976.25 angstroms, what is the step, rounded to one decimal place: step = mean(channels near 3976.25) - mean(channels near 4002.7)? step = -1.0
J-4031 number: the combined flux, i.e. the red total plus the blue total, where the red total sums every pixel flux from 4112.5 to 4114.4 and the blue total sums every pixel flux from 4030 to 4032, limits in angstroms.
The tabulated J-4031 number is 24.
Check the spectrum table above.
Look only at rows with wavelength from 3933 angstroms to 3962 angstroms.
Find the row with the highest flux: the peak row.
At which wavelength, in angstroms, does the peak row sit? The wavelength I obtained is 3946.90 angstroms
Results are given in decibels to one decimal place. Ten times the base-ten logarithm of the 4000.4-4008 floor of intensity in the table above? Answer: 8.0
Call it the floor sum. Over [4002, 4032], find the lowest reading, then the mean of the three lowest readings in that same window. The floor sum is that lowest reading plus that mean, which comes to 11.3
